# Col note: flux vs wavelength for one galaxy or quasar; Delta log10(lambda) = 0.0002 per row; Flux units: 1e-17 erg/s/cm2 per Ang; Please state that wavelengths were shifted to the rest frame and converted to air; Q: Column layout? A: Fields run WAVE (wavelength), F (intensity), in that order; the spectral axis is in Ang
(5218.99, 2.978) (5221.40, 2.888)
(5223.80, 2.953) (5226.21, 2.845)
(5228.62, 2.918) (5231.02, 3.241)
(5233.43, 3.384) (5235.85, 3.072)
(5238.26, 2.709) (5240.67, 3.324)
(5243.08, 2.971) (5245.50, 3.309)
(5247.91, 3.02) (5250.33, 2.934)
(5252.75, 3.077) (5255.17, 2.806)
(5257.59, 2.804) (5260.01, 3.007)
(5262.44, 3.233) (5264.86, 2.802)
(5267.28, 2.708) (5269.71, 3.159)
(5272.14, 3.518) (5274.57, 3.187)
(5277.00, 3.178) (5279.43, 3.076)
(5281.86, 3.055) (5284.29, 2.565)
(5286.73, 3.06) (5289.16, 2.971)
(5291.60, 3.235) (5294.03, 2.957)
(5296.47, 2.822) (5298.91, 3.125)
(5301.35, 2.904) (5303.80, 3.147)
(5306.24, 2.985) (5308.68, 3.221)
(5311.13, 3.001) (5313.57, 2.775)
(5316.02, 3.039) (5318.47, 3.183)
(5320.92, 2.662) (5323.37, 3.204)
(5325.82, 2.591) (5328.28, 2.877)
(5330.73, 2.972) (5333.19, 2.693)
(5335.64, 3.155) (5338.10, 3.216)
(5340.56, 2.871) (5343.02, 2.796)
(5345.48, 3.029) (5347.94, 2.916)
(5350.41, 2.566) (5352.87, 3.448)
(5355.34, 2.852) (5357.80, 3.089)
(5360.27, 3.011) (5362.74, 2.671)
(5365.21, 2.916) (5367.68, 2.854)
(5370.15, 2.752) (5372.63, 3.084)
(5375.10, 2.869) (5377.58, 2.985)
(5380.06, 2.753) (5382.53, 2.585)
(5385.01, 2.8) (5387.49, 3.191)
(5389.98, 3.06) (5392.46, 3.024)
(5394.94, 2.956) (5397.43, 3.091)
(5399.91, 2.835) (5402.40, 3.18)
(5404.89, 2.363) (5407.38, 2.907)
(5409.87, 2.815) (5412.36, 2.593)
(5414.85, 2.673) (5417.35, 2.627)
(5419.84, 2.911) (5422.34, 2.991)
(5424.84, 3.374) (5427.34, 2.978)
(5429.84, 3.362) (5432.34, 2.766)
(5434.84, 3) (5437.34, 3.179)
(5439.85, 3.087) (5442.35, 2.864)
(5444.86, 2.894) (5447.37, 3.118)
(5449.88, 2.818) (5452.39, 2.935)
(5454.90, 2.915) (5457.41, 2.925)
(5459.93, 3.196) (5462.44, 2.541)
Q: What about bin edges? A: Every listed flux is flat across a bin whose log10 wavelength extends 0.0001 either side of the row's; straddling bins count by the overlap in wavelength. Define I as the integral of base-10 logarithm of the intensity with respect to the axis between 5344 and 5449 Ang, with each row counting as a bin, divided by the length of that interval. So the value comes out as 0.465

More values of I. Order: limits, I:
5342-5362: 0.470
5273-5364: 0.473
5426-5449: 0.480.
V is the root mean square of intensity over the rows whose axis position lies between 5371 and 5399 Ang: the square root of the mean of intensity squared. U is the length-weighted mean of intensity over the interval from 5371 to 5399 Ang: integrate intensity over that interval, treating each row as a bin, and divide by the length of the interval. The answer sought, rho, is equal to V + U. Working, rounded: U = 2.94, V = 2.95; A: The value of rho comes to 5.89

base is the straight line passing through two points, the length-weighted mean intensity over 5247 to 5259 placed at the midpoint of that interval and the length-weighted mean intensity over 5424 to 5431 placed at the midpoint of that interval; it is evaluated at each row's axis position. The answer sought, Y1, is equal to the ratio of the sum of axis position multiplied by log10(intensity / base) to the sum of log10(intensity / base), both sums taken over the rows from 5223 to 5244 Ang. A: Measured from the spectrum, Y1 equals 5234.5 Ang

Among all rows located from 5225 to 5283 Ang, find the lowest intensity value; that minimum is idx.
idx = 2.708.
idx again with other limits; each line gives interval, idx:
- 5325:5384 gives 2.566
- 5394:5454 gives 2.363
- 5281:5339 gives 2.565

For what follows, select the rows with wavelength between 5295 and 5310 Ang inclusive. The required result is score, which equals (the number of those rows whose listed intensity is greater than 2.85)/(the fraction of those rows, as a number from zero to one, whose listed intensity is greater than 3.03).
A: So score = 10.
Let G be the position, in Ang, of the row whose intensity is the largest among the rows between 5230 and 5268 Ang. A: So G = 5233.43 Ang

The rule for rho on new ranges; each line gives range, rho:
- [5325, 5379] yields 5.85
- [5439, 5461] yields 5.94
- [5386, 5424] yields 5.78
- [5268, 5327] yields 6.06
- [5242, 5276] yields 6.08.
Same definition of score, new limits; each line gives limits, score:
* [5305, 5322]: 12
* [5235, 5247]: 7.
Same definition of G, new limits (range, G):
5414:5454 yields 5424.84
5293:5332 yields 5308.68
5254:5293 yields 5272.14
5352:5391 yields 5352.87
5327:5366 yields 5352.87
